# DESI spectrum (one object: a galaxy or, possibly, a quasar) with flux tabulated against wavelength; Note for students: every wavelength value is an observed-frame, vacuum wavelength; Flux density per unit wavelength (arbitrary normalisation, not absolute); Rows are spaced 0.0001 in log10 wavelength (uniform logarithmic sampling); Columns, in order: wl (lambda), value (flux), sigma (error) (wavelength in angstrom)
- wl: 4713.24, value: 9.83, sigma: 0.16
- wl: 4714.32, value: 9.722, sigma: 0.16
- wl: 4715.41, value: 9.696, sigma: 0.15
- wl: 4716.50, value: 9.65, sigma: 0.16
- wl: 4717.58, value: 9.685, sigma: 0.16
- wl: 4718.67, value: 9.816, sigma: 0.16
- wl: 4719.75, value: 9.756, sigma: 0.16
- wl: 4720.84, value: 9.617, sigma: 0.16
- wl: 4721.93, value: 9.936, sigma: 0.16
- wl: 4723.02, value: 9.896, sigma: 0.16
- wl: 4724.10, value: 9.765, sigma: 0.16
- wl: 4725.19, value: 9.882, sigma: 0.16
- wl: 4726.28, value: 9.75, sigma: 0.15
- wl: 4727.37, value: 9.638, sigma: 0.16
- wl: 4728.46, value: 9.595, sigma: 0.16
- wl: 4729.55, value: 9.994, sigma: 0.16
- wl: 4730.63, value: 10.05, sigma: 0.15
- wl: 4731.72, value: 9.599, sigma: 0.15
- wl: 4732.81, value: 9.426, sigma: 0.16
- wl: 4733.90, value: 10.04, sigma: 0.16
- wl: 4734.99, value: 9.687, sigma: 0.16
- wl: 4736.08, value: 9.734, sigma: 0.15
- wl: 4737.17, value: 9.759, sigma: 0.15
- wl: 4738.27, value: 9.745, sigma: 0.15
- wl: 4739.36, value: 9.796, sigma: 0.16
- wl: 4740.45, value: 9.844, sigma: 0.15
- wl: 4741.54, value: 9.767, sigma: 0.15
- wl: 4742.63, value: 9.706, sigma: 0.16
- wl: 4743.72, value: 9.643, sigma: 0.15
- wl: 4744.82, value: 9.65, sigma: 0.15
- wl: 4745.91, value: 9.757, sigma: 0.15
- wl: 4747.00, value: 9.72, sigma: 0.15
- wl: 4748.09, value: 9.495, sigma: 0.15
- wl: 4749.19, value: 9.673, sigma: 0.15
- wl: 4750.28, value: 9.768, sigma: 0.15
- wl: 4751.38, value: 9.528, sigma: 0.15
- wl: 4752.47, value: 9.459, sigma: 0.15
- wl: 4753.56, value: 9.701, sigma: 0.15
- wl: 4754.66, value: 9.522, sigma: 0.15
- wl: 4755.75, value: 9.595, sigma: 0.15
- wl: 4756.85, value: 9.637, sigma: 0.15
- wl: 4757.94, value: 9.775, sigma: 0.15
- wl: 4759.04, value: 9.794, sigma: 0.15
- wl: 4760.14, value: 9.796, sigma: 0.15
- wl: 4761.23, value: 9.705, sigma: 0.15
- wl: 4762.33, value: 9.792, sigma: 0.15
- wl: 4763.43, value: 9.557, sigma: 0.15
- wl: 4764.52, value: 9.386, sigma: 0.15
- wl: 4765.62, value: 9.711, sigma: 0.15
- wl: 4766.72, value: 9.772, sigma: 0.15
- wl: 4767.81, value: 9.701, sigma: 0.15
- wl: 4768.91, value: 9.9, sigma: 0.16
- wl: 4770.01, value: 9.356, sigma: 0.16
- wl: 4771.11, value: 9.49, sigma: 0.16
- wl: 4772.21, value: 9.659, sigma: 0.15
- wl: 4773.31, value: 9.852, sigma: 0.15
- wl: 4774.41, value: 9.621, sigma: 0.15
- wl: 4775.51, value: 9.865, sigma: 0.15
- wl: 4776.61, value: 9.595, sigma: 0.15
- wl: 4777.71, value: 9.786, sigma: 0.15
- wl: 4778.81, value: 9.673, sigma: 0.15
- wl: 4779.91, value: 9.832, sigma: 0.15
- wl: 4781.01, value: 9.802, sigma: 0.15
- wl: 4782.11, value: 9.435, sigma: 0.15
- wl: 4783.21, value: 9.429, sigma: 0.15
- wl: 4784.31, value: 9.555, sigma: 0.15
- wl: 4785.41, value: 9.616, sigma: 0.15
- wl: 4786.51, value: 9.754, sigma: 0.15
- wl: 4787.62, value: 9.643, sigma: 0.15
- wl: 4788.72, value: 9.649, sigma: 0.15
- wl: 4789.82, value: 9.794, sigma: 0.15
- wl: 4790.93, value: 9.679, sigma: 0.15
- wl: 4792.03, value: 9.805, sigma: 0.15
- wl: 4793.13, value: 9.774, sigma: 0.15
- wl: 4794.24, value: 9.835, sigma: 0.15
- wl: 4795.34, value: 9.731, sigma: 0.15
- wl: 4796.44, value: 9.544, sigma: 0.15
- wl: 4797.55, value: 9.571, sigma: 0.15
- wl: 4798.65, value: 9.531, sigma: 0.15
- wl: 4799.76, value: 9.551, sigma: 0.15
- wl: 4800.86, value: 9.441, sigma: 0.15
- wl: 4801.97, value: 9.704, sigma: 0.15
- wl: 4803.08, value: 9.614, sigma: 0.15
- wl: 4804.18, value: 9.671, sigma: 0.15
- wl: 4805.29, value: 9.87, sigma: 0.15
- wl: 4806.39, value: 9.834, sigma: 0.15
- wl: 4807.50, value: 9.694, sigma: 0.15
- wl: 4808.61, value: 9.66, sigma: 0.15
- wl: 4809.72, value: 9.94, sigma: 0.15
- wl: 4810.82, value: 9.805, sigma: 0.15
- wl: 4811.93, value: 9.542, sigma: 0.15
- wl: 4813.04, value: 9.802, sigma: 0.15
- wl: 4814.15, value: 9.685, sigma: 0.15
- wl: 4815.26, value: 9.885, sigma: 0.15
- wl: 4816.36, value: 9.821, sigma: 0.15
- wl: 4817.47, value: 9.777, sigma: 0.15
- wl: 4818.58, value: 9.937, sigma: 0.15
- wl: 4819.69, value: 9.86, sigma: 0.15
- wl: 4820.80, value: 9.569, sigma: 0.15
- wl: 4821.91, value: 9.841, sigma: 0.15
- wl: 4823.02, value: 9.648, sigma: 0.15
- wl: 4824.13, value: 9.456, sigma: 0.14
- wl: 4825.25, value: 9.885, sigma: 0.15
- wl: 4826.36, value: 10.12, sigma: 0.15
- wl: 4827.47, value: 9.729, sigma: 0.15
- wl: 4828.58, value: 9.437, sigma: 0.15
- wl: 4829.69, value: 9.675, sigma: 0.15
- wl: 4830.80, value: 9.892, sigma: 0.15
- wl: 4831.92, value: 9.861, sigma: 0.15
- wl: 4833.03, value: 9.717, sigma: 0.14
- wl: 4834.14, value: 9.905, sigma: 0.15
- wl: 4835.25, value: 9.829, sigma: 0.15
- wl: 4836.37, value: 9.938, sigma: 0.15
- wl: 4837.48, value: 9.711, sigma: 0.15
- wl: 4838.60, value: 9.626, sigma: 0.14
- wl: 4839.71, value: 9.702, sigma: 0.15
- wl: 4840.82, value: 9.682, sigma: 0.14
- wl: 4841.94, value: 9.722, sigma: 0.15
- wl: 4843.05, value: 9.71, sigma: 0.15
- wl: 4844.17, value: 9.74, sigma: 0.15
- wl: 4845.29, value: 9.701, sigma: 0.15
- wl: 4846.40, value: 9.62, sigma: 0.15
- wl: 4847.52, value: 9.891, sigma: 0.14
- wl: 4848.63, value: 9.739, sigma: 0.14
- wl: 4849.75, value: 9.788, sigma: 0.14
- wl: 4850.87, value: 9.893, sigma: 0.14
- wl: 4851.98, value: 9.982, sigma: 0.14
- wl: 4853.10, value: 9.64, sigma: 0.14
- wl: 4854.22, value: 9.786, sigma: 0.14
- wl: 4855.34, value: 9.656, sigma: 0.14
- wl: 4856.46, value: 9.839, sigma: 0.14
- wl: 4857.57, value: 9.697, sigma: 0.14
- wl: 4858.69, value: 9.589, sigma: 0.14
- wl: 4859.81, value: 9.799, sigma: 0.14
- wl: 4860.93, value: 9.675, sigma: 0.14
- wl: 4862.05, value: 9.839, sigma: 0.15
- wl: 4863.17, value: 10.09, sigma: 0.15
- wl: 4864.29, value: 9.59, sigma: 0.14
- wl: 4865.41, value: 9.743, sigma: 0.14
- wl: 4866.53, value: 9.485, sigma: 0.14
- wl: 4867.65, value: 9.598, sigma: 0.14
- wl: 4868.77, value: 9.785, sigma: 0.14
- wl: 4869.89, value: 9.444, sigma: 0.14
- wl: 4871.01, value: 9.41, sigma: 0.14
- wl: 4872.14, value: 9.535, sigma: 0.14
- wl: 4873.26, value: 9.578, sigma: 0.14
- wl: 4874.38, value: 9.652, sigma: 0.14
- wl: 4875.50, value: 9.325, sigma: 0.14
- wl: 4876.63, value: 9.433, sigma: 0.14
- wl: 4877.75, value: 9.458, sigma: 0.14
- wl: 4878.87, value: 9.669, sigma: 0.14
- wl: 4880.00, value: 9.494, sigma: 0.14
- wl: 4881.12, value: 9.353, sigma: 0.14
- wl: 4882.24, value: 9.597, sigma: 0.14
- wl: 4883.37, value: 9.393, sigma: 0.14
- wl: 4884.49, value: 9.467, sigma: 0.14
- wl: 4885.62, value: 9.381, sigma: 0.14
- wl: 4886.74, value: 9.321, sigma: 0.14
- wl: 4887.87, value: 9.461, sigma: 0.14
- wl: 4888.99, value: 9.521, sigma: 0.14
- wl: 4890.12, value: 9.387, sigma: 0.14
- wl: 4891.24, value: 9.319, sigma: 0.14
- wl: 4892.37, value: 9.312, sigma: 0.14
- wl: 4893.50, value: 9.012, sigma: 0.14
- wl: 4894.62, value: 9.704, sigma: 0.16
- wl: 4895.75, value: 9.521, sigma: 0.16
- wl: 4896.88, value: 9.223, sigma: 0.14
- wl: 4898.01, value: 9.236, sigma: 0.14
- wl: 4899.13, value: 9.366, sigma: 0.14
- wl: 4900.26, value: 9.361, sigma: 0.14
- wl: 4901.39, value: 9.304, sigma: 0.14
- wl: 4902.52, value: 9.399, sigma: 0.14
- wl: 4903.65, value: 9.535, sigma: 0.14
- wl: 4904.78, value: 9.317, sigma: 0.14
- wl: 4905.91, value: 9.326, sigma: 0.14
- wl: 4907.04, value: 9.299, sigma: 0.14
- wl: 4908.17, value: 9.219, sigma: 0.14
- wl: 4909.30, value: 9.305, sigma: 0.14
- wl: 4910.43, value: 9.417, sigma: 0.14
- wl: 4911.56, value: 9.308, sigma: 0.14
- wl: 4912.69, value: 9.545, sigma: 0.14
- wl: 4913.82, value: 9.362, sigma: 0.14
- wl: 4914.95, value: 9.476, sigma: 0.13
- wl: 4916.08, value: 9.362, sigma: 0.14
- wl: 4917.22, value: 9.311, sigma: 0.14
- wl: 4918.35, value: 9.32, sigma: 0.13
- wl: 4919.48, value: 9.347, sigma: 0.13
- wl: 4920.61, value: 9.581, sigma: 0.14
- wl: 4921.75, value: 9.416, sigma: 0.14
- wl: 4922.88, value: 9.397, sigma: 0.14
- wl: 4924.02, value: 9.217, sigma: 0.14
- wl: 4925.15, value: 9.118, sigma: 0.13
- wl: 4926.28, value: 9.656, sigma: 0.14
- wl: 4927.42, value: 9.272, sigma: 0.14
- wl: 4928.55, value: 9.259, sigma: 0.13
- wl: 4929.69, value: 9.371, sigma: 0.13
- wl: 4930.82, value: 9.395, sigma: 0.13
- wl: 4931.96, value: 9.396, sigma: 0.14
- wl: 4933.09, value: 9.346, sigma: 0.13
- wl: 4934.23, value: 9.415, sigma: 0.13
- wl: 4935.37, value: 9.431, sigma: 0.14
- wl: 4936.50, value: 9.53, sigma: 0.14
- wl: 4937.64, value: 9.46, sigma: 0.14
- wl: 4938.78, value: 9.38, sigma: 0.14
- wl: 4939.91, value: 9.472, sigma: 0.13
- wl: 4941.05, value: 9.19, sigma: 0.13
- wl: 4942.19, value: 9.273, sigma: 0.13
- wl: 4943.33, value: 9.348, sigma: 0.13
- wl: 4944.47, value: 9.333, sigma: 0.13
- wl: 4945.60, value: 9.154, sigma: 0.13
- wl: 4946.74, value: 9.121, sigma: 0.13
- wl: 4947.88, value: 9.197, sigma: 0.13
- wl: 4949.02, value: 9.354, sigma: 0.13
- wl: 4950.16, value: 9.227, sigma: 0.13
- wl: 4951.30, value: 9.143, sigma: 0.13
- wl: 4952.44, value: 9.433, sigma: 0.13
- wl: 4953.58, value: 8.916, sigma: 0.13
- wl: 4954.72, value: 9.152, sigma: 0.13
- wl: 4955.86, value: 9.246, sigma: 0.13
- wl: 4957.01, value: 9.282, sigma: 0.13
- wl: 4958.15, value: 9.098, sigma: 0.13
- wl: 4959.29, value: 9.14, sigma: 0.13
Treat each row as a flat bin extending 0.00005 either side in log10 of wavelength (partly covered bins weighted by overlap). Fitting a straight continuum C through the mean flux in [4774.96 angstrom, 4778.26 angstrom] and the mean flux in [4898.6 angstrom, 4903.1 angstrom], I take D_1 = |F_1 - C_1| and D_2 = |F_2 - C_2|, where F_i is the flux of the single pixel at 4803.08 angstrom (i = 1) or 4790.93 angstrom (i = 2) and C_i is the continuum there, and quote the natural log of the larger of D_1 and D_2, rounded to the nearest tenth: -3.0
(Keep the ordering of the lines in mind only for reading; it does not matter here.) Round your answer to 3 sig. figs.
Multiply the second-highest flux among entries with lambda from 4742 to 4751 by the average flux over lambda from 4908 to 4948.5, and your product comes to 91.3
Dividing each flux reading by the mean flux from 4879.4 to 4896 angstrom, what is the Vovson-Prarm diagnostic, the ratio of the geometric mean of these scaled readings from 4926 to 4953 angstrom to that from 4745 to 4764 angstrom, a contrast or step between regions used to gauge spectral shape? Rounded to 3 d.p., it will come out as 0.967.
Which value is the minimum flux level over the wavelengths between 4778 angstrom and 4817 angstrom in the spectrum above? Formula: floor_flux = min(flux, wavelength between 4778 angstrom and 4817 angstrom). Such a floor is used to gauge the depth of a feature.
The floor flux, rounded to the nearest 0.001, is 9.429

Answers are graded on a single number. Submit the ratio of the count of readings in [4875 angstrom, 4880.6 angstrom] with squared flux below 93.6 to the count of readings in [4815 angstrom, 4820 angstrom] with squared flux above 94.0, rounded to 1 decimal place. 1.0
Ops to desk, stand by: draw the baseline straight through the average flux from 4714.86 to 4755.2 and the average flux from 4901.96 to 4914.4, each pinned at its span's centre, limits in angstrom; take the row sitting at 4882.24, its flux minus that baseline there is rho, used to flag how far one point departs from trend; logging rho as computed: 0.18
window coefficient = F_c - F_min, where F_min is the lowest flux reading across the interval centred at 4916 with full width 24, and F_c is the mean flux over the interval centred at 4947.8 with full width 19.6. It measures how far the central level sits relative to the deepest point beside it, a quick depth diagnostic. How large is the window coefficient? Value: 0.13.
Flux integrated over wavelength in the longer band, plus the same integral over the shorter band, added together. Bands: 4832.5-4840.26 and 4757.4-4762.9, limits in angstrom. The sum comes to 130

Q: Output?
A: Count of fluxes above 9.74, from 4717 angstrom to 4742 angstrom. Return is 15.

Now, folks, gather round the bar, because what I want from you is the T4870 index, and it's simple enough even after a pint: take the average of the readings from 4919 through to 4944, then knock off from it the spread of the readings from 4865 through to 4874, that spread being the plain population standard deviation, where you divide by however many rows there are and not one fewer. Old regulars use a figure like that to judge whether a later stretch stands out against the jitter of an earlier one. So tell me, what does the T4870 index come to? 9.25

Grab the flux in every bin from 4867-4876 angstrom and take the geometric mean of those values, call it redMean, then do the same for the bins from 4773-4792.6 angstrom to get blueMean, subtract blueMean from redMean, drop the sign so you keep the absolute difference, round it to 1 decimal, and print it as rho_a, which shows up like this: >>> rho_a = 0.1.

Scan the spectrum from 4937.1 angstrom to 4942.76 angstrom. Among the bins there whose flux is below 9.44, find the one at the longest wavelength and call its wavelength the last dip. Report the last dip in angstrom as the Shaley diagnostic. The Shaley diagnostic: 4942.19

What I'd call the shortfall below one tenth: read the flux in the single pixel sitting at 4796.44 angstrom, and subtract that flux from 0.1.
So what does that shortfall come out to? -9.44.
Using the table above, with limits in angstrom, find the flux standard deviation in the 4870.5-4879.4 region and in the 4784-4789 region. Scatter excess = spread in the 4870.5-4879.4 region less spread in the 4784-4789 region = 0.05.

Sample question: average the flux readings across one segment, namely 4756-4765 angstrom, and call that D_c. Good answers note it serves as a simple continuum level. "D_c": 9.68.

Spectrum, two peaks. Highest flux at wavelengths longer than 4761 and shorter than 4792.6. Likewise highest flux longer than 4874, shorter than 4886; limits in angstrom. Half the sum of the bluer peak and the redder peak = 9.78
